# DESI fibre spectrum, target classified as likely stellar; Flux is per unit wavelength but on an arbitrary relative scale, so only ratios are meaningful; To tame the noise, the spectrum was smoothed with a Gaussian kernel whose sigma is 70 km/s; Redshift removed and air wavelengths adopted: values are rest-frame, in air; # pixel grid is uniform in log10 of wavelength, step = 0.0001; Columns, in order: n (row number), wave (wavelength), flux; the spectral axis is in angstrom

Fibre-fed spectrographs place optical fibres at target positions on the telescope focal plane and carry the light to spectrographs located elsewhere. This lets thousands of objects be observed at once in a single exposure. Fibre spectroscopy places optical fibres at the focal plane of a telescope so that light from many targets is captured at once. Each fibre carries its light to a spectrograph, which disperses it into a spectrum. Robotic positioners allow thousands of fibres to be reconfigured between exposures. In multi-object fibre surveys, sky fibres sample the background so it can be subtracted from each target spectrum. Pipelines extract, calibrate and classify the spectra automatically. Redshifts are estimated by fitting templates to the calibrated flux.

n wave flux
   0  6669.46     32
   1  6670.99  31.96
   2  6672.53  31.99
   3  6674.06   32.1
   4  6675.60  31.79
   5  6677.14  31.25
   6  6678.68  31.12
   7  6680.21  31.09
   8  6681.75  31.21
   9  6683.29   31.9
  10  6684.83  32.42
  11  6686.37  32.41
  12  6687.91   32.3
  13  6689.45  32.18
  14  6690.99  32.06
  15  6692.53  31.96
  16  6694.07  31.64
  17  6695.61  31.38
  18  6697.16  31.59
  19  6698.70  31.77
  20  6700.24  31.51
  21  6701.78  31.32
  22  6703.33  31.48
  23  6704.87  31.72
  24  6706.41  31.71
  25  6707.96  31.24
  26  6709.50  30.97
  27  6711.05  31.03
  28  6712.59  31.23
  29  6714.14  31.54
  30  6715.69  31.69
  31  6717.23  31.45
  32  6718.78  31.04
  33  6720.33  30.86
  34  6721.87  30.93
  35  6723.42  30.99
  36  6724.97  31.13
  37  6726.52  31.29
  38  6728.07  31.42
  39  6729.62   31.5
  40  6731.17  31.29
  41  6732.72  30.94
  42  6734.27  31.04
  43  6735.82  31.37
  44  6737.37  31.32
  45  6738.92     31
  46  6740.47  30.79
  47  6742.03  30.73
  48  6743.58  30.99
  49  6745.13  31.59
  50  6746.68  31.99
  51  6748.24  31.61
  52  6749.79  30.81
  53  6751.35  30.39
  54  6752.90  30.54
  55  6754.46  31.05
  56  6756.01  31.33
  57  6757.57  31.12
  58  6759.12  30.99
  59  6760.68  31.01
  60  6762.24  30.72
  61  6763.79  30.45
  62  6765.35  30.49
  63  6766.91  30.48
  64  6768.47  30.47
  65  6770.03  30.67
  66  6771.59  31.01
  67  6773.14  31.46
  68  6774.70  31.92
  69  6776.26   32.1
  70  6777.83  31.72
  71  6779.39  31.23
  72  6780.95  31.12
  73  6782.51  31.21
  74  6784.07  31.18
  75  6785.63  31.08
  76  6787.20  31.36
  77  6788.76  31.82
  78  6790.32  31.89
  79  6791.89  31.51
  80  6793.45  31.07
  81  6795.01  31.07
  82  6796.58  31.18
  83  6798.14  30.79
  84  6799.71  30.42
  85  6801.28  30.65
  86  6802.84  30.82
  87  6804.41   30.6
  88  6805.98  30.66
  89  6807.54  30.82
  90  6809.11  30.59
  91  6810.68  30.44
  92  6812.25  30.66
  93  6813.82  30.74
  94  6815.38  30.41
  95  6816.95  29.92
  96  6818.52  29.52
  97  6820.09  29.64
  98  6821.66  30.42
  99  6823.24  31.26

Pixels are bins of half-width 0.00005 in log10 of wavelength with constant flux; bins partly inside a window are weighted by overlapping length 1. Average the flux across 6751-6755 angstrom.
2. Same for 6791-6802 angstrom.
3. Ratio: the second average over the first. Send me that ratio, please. 1.01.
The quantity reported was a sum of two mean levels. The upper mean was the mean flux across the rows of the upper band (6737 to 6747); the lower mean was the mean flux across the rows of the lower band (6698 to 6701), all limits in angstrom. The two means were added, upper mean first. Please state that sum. 62.84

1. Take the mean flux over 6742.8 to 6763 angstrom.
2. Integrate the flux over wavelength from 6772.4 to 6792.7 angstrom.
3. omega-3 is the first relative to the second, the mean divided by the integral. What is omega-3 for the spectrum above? 0.0486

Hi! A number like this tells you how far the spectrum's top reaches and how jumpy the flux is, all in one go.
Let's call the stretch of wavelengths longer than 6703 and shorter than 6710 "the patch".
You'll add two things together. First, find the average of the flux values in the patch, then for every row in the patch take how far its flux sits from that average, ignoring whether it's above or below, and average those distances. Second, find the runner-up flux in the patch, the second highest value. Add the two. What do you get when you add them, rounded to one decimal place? 32.0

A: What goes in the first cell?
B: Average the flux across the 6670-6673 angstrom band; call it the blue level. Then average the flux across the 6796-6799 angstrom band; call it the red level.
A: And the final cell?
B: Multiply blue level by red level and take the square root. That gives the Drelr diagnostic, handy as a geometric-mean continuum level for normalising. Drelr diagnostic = 31.5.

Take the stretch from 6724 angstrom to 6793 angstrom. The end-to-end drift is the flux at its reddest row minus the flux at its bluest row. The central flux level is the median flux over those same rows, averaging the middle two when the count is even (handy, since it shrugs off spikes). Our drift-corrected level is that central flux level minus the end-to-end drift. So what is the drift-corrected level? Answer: 30.7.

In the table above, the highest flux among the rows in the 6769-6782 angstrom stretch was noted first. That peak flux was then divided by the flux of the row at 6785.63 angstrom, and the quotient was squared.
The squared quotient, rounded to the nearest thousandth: 1.067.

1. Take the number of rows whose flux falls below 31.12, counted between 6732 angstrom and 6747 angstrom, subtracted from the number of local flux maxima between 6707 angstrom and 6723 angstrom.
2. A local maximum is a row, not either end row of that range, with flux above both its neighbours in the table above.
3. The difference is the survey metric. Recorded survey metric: -5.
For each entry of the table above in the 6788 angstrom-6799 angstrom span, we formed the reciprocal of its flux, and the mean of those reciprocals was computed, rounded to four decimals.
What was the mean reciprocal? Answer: 0.0319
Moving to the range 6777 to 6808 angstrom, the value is 0.0321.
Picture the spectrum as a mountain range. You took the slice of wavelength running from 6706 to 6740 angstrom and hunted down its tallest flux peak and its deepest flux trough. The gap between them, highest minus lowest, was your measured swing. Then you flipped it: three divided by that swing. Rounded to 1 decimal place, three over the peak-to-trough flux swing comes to 3.5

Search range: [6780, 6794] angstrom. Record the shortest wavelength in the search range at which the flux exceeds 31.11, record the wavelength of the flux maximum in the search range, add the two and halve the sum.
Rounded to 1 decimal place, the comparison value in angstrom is 6785.6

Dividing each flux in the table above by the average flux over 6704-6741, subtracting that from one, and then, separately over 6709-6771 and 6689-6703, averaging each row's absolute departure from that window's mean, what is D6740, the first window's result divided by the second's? 1.2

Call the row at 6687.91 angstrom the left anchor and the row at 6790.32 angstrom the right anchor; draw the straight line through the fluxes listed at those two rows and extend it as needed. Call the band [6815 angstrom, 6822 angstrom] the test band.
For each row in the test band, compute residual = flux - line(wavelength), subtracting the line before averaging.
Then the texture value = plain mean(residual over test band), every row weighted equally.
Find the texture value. -1.8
